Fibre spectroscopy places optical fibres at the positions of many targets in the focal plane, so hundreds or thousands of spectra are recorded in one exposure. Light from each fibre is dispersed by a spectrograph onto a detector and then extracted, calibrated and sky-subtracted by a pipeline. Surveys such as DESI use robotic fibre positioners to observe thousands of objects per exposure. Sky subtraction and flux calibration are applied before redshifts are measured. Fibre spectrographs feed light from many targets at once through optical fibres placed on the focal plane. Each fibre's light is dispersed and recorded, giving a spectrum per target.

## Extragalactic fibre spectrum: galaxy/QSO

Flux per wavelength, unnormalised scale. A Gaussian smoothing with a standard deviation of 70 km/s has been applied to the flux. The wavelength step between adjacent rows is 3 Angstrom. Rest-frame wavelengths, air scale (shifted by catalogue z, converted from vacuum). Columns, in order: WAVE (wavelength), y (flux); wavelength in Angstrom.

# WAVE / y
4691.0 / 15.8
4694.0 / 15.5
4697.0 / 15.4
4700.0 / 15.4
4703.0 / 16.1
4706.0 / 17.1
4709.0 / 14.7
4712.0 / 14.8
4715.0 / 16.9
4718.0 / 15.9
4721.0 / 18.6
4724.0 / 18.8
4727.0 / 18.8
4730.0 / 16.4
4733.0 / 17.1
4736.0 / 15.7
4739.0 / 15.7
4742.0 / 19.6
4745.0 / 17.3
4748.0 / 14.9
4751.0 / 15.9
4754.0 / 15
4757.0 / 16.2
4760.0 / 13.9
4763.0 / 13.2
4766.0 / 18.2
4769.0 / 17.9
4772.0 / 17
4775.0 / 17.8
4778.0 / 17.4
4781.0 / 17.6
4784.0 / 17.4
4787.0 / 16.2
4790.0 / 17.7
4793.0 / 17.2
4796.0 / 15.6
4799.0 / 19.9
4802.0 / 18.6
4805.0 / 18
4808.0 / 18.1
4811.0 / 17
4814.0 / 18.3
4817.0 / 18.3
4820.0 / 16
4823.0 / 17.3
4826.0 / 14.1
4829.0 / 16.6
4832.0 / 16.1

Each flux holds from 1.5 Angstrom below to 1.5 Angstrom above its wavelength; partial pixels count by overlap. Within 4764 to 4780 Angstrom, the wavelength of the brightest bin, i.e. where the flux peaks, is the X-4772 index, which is 4766.0 Angstrom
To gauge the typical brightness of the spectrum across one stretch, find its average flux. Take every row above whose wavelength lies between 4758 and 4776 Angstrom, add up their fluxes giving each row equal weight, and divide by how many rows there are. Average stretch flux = 16.3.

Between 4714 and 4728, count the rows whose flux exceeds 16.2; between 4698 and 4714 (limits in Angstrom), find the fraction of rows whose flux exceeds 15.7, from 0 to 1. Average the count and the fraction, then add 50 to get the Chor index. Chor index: 52.2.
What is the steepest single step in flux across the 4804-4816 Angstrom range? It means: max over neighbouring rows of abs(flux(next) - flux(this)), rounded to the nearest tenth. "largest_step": 1.3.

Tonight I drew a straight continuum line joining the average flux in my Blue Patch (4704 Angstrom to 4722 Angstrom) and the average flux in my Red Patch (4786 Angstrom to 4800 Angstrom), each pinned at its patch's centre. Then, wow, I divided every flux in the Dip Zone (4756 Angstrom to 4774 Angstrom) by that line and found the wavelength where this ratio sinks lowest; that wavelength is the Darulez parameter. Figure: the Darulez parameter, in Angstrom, 4763.0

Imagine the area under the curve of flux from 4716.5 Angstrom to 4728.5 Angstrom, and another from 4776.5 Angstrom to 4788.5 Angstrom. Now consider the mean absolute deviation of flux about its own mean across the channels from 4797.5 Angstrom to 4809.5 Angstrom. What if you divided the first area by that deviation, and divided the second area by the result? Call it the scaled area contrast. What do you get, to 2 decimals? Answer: 0.59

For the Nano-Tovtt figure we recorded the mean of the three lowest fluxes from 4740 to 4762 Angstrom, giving 14.6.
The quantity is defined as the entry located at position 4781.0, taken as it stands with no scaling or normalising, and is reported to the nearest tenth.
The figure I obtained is 17.6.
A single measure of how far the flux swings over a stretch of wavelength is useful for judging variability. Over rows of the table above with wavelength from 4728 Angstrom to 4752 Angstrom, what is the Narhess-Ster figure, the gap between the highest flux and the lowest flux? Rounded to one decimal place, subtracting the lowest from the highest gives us 4.7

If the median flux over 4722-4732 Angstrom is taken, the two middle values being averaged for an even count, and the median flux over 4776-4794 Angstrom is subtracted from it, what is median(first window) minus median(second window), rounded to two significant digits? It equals 1.4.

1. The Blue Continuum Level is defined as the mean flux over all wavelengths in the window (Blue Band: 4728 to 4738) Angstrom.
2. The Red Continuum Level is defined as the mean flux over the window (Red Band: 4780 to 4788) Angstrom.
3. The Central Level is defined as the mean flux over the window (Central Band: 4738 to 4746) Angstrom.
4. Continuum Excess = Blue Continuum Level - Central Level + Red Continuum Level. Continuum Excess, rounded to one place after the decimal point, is 15.9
